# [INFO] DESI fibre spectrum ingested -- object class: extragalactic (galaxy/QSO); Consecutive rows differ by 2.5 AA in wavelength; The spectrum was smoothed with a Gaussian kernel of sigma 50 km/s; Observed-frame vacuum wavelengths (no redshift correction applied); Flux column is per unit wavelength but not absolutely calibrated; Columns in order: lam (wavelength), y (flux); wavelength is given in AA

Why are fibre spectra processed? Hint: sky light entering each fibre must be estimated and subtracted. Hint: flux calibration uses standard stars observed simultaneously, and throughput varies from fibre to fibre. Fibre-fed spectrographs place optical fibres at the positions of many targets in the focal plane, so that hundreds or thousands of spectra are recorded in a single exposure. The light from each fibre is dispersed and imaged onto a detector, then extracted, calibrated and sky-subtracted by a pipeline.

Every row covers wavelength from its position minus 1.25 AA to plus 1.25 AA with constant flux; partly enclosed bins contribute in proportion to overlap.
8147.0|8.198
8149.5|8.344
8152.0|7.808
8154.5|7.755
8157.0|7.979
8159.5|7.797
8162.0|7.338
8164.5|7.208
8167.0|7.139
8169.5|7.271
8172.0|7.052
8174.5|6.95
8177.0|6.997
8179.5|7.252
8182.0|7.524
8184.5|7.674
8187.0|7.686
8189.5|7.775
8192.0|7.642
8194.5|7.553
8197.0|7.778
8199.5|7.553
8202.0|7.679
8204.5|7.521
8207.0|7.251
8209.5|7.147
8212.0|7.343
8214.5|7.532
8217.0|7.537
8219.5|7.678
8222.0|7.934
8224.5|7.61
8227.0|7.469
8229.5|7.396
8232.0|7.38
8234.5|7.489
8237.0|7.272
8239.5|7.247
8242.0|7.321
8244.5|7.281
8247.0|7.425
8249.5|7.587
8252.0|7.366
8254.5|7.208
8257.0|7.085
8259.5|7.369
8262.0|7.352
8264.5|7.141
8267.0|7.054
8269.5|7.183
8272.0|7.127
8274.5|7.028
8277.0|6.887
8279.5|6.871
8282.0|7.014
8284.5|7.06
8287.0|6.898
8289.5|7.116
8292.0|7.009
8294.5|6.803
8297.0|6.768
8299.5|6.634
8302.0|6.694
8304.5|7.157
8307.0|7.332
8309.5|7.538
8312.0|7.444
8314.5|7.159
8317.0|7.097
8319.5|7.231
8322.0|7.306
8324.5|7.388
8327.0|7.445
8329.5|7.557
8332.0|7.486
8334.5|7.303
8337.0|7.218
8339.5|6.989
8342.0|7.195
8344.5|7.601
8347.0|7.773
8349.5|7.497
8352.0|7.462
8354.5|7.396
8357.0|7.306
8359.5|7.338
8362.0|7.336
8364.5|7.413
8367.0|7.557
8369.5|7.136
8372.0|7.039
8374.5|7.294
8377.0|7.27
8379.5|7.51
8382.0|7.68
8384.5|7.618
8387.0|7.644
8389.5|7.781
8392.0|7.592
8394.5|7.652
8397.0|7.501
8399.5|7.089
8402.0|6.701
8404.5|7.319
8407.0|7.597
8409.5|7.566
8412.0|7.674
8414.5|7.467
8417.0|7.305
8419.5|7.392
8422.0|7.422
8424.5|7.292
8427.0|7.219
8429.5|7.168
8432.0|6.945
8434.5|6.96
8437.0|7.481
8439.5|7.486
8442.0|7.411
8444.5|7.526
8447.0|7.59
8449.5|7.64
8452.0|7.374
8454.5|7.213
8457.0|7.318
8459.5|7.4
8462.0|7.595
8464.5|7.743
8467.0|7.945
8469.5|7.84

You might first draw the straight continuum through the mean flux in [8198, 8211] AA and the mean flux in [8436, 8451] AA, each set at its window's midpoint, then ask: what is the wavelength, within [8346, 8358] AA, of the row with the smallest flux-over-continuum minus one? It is 8357.0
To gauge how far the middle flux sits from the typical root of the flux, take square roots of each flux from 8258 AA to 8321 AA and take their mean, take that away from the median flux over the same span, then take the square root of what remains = 2.11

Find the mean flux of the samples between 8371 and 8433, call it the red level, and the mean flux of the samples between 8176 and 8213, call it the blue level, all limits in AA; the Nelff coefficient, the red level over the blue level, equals 0.99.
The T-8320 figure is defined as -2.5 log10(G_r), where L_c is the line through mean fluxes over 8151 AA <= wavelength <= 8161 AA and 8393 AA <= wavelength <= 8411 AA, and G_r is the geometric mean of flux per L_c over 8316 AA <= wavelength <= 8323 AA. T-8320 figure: 0.044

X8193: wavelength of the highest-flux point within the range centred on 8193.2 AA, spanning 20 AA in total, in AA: 8197.0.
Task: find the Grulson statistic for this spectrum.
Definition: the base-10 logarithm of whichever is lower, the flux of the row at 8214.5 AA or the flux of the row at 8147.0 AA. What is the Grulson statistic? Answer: 0.88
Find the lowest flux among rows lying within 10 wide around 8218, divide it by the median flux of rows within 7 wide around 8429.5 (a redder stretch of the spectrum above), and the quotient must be 1.05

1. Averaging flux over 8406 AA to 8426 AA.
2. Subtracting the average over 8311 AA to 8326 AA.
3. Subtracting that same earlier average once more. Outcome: -7.1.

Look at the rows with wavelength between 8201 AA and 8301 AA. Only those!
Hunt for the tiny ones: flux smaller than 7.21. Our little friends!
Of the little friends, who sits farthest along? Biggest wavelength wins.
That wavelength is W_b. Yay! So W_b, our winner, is 8299.5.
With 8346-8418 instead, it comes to 8402.0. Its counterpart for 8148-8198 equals 8177.0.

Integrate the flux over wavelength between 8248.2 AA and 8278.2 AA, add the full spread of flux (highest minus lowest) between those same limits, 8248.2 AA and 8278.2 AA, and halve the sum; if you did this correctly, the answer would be 108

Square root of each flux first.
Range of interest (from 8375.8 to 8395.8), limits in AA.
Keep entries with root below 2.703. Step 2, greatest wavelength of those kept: 8377.0 AA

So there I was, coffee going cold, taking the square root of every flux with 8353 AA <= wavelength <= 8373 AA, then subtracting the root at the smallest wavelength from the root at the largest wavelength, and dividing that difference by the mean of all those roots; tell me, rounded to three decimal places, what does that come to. -0.025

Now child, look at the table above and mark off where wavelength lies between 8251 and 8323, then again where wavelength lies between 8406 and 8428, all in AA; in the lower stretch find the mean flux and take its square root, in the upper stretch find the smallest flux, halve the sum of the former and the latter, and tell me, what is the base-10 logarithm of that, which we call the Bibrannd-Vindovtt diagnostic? 0.694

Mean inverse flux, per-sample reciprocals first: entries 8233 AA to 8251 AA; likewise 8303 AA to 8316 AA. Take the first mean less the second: -0.001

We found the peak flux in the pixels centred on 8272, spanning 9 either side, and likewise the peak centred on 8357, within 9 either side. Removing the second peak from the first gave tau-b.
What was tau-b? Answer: -0.31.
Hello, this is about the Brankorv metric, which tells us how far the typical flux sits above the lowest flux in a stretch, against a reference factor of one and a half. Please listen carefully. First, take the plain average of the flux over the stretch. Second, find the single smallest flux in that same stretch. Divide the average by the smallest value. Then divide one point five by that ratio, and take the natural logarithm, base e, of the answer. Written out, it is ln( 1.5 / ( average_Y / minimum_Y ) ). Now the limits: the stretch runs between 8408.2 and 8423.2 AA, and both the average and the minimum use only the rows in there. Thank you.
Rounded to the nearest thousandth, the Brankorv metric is 0.383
